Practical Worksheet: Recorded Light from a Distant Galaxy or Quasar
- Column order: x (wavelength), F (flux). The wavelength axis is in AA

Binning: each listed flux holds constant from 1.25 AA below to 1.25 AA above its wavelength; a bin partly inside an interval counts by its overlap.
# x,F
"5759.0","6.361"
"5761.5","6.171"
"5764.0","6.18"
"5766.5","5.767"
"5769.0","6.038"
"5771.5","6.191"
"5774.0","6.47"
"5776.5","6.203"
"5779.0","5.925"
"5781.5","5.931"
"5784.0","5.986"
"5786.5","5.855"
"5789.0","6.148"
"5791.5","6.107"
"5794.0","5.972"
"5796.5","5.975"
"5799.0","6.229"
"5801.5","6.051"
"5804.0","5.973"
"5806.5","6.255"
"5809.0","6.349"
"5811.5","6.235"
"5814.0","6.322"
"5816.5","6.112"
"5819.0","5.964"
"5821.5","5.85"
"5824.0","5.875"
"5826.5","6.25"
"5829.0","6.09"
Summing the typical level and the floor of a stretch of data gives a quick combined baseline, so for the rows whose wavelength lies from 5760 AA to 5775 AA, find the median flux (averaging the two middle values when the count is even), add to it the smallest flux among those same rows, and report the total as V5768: 11.9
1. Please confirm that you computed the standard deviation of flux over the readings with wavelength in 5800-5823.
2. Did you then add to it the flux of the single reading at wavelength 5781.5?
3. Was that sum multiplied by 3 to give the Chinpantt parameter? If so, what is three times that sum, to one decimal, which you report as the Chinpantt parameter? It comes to 18.3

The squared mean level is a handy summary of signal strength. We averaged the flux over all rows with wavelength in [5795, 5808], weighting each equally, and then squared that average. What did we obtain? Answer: 37.2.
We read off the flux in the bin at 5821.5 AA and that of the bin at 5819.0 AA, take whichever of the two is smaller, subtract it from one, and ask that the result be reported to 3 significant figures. -4.85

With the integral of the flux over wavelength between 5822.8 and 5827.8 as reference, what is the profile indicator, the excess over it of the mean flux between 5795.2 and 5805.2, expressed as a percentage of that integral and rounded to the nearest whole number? -80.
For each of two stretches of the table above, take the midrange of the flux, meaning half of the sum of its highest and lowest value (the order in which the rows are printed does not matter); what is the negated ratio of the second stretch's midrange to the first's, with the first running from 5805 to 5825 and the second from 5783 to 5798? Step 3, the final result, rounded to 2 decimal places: -0.98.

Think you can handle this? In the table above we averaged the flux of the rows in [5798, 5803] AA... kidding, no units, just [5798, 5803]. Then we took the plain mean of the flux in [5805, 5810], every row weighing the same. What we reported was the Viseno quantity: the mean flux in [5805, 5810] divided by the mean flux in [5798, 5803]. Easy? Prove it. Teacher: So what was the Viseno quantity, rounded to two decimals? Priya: 1.03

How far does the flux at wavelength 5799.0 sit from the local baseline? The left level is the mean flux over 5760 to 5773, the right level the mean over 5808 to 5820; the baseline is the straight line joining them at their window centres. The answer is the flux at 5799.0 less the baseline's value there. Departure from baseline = 0.07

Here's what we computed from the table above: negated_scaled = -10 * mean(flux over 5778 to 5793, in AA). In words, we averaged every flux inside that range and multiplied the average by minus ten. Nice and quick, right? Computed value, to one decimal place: -59.9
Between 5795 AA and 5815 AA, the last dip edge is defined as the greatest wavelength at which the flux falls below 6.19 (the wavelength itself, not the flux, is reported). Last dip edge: 5804.0 AA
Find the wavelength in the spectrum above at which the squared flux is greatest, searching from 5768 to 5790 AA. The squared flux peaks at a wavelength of 5774.0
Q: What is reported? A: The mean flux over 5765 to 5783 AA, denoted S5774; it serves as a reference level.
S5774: 6.075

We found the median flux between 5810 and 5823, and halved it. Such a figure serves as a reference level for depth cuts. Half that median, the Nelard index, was 3.06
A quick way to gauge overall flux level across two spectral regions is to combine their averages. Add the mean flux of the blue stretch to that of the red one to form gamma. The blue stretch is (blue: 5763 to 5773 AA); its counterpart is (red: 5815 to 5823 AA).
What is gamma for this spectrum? 12.0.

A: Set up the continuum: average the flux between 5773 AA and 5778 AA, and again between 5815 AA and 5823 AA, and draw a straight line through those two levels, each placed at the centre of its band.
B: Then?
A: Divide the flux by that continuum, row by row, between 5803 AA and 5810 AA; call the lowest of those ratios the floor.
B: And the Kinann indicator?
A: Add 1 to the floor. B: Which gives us 1.98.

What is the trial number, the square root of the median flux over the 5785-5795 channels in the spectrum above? 2.46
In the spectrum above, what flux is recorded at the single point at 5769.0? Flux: 6.038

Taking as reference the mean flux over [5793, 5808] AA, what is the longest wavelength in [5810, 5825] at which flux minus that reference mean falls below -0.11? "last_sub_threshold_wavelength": 5824.0 AA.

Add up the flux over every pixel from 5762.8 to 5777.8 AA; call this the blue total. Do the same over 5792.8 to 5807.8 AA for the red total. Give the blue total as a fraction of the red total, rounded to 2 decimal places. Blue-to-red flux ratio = 1.01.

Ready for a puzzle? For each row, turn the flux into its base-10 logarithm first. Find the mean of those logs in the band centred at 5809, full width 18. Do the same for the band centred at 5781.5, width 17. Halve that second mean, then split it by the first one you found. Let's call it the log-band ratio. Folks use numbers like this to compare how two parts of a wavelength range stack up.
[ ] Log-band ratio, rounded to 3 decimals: 0.495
